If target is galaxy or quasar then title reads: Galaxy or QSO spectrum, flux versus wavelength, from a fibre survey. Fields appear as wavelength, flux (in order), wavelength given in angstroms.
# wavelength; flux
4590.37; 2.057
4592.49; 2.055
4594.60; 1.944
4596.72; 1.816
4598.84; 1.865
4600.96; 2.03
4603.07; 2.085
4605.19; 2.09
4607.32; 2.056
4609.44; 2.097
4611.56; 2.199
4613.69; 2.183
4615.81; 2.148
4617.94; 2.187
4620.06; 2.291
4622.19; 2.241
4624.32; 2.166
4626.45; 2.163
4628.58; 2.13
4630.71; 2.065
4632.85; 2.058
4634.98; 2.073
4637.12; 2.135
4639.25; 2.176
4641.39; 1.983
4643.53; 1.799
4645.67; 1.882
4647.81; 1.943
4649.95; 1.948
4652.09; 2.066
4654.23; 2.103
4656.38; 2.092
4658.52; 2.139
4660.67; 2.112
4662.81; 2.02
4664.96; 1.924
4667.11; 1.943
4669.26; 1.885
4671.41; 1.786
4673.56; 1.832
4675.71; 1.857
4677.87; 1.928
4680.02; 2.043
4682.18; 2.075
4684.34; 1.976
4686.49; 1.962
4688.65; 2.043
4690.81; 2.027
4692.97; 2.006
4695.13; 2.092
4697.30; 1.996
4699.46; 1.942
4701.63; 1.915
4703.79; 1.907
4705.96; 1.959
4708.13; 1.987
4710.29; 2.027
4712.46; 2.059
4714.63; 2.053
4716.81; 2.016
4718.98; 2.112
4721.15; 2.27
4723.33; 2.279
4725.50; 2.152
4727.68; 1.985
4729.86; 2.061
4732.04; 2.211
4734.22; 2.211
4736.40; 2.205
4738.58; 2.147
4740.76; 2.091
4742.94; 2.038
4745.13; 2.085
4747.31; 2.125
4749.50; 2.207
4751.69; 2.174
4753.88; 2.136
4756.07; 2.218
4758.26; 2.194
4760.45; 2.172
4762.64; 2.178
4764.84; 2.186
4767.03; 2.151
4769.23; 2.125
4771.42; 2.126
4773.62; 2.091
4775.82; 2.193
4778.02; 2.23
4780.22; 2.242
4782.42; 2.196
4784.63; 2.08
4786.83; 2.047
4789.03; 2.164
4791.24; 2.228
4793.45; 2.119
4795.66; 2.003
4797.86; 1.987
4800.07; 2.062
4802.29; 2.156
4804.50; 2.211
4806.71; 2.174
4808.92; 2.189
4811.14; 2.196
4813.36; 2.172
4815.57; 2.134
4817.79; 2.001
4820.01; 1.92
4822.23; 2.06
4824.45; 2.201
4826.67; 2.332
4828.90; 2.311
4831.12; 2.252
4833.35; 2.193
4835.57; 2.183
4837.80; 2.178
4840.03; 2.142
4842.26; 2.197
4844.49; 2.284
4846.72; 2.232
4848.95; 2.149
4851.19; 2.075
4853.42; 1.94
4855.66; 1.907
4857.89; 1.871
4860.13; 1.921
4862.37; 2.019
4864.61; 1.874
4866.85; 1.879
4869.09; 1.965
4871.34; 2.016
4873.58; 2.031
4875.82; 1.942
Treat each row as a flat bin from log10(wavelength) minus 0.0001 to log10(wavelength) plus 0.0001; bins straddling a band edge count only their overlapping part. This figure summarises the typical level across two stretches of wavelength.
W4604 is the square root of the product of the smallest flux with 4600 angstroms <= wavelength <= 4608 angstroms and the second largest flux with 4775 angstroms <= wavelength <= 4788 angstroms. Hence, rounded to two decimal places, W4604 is 2.13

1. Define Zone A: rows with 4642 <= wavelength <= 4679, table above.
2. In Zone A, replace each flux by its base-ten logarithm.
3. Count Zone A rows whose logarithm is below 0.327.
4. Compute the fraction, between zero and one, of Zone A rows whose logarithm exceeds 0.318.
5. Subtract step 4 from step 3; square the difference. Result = 249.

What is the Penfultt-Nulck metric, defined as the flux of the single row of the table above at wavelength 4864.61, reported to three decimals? 1.874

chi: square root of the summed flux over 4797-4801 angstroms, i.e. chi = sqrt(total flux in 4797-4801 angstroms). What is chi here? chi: 2.01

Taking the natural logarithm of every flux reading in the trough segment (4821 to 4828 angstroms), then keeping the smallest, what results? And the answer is 0.723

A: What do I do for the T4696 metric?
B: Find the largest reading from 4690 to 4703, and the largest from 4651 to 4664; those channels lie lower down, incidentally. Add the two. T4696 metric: 4.23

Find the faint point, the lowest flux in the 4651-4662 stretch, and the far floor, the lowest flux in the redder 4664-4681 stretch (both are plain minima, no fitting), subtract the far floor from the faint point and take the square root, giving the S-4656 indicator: 0.53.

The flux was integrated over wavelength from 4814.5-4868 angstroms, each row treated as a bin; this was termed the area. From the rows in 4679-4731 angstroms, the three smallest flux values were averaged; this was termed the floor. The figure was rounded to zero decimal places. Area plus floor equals 114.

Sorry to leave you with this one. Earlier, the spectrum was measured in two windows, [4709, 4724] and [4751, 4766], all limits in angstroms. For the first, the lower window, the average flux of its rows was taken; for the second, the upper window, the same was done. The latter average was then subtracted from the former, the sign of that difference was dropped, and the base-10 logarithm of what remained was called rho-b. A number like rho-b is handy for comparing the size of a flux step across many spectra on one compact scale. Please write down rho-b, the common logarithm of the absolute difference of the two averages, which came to -1.2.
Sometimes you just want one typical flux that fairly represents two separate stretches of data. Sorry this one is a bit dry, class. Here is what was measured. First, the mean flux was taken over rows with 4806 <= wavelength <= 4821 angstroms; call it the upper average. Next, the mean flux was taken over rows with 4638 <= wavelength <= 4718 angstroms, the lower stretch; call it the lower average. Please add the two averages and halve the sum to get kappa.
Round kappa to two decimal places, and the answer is 2.05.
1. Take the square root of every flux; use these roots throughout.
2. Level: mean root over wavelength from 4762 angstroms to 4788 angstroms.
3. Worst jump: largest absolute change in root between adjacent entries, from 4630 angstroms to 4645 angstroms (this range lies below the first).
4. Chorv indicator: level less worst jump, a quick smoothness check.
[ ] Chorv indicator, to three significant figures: 1.40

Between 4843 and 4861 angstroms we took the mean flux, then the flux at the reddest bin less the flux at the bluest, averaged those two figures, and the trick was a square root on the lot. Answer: 0.92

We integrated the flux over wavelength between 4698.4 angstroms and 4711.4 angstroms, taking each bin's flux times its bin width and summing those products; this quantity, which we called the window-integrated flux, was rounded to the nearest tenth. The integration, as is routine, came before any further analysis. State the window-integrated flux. 25.4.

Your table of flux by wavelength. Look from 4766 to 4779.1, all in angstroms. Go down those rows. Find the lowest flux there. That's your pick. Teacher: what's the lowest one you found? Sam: 2.091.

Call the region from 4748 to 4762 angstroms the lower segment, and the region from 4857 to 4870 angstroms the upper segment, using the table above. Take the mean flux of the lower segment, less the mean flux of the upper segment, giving 0.26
